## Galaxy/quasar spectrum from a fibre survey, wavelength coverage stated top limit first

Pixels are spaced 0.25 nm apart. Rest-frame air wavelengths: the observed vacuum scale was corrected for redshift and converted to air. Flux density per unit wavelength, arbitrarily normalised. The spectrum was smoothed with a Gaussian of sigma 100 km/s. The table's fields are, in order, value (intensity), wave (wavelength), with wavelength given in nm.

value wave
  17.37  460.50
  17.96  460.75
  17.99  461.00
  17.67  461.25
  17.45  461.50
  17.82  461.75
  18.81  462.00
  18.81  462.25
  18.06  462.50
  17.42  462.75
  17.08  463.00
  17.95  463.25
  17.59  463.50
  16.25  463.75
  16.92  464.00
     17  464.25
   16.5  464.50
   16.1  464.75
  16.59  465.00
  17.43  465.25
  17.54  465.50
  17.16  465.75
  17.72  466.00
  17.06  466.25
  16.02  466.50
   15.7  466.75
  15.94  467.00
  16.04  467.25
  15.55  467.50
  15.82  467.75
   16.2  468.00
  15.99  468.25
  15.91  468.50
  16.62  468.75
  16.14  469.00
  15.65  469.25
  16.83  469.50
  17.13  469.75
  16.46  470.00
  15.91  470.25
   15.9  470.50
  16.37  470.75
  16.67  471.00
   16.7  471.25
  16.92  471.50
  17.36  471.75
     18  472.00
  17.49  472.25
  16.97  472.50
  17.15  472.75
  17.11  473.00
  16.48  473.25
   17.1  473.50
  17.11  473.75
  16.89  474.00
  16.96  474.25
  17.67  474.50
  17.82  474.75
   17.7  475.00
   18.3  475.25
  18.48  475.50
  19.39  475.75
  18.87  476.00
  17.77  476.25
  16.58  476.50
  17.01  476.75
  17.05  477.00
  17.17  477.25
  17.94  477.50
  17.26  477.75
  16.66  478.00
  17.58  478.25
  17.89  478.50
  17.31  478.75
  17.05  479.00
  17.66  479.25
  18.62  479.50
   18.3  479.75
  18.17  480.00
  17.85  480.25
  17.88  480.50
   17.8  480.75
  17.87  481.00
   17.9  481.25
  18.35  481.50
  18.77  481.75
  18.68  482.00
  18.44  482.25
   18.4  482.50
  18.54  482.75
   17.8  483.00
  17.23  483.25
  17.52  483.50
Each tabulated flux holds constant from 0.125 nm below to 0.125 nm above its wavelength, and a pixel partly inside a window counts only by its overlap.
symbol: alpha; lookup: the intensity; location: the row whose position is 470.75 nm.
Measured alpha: 16.37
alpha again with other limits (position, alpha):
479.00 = 17.05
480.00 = 18.17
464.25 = 17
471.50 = 16.92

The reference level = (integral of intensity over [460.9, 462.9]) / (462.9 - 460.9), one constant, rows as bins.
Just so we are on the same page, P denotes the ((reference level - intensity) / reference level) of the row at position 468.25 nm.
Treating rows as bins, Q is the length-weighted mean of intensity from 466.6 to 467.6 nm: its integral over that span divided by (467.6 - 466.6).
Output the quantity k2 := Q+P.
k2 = 15.9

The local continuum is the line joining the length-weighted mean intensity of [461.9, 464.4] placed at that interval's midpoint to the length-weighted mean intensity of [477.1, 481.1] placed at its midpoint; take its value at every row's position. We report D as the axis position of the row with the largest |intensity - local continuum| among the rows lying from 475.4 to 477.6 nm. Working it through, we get 475.75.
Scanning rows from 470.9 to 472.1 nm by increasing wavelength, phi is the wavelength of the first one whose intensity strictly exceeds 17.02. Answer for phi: 471.75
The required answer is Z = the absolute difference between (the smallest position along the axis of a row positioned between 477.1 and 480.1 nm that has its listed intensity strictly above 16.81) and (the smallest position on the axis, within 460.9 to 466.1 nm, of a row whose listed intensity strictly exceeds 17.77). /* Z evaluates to 16.25 nm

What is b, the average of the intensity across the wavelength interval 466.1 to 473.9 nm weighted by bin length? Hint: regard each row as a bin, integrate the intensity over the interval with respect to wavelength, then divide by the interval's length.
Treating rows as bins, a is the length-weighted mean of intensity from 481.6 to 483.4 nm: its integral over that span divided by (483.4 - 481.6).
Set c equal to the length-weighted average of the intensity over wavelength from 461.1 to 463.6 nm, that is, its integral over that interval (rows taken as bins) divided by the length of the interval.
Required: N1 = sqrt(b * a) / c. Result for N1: 0.97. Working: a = 18.26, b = 16.5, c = 17.9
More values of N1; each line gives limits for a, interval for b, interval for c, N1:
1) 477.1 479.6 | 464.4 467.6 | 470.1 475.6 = 0.99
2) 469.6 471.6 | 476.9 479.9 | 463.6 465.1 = 1.03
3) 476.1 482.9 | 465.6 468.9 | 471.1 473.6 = 0.99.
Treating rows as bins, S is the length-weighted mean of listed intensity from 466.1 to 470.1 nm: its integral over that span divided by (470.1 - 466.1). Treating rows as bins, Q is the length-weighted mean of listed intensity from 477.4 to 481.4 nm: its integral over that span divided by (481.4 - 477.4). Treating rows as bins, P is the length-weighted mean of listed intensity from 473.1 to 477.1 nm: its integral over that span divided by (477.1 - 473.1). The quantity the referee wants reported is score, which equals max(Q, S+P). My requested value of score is 33.77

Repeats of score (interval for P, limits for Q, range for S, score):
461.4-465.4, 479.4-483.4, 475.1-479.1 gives 35.01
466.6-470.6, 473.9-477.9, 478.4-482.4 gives 34.15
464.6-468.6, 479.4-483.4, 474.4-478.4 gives 34.13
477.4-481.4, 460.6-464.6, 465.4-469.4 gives 34.05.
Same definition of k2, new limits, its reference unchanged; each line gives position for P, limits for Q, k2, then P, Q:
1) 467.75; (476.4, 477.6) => 17.3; 0.121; 17.1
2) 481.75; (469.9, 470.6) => 16.0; -0.043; 16.1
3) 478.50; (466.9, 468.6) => 15.9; 0.006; 15.9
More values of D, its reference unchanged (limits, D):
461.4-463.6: 462.00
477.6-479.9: 478.00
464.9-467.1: 466.75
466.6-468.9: 467.50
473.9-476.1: 475.75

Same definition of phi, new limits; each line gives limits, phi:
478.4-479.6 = 478.50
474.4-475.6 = 474.50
